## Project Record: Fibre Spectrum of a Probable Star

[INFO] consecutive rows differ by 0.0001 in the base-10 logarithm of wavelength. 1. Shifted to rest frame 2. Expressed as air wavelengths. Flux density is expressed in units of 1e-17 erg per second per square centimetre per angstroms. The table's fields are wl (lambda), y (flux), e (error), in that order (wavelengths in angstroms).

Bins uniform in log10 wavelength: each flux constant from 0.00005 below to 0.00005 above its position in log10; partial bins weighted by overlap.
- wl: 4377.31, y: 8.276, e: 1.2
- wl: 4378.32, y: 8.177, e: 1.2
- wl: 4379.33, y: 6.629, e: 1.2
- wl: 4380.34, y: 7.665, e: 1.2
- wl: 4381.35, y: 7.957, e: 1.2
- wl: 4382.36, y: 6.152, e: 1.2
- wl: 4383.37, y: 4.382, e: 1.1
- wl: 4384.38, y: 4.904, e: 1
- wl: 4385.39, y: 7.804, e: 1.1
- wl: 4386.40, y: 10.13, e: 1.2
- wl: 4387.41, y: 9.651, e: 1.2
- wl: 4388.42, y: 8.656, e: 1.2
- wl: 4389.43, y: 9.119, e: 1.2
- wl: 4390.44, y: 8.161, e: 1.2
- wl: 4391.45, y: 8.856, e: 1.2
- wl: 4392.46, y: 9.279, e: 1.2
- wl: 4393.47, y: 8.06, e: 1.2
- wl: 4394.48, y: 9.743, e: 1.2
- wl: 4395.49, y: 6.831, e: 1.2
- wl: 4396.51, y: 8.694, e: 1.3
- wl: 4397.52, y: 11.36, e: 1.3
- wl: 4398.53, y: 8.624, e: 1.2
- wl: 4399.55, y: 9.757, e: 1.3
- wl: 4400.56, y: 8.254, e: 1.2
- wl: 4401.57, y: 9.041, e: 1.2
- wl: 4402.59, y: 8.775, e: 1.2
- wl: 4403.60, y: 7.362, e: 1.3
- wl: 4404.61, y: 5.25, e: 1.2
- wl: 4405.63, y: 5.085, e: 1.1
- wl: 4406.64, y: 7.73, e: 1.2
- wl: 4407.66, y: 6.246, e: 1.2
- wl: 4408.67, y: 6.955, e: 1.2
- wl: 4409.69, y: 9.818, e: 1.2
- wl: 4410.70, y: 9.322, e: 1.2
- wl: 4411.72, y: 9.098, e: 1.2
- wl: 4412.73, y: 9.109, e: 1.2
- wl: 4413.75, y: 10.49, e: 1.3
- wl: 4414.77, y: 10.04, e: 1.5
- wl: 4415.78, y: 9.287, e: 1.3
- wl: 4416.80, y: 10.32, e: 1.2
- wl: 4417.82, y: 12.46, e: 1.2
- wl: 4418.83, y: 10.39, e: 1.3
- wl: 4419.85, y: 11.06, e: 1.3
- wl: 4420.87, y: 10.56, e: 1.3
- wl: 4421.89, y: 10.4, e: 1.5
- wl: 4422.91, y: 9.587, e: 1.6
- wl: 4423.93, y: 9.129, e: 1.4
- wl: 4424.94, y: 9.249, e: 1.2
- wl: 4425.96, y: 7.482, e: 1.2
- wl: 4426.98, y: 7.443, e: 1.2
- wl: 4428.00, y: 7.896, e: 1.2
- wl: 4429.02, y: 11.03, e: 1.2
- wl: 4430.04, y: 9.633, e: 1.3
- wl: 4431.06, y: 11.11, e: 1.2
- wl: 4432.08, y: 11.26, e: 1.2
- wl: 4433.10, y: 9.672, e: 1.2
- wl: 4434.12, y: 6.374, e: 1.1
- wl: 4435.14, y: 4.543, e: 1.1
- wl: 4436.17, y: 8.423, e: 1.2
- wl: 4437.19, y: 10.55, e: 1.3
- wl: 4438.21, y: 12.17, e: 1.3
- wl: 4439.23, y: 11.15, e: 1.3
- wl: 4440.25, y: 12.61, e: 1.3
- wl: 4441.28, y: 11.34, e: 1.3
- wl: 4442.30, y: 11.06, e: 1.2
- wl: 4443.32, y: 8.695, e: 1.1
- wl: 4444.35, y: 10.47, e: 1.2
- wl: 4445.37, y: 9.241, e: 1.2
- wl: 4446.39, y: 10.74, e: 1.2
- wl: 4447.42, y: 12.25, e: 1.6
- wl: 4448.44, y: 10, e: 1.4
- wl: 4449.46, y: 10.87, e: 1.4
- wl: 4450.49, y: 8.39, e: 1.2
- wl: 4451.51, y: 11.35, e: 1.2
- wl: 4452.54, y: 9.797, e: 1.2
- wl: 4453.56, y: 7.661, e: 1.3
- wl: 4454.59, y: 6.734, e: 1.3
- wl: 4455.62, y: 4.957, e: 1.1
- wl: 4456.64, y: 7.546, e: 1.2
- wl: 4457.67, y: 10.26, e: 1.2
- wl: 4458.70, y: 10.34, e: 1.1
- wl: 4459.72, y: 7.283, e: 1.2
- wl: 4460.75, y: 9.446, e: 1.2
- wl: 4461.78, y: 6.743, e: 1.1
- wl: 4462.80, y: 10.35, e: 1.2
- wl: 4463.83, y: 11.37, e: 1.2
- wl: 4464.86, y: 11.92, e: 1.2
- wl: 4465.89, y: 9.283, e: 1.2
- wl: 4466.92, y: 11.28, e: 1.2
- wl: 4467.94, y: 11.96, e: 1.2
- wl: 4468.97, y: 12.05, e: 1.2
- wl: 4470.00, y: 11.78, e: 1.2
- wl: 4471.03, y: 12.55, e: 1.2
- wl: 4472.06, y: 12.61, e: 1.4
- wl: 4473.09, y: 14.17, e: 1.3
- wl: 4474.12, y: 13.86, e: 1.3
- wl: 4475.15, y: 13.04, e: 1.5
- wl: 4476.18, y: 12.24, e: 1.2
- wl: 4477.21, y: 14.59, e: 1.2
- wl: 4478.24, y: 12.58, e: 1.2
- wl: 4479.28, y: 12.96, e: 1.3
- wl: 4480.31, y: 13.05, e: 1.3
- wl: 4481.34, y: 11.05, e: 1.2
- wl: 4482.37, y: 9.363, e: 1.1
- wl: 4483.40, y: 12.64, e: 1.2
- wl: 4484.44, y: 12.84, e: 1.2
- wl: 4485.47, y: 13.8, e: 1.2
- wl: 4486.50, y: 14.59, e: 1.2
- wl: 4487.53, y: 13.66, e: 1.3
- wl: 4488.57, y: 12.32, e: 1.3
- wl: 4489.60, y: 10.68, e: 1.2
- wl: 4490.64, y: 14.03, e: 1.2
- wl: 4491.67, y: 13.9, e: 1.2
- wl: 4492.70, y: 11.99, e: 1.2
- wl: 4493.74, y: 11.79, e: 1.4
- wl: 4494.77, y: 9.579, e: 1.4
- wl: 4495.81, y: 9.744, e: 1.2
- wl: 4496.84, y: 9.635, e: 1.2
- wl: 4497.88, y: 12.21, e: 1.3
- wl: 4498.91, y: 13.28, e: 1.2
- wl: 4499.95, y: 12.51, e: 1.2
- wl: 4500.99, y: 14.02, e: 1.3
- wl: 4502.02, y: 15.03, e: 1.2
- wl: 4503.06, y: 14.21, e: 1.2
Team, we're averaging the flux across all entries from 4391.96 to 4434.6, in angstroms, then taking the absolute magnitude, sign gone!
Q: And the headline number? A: 9.0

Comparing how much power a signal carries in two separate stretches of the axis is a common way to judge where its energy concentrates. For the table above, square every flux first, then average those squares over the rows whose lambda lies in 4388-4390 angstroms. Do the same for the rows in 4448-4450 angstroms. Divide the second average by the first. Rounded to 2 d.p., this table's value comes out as 1.38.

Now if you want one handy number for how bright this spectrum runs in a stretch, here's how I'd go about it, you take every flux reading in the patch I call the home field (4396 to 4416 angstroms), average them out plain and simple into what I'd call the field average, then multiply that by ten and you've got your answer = 85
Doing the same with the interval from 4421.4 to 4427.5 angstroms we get 89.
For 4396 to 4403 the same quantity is 92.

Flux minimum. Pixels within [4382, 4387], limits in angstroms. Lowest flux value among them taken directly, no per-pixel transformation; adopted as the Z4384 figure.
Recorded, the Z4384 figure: 4.382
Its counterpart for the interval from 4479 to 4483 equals 9.363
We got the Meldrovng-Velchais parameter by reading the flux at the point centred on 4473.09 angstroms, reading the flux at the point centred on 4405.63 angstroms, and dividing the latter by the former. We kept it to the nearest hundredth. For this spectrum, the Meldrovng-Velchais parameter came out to 0.36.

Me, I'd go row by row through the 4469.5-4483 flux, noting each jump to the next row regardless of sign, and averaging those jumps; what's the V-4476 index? 1.1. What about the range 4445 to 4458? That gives 1.9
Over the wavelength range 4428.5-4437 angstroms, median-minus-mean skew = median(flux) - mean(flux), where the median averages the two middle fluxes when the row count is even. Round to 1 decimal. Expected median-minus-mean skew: 0.6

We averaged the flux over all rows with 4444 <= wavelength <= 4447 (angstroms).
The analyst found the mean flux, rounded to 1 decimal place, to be 10.2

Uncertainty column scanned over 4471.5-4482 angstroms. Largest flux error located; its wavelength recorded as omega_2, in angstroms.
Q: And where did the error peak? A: 4475.15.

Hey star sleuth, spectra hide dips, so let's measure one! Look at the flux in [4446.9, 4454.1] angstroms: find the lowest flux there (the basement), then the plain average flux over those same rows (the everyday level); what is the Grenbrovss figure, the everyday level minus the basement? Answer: 2.4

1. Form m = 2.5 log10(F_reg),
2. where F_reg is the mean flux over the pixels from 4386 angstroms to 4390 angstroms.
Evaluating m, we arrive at 2.43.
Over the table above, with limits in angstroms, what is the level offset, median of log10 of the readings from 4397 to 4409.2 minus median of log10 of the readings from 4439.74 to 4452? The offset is -0.13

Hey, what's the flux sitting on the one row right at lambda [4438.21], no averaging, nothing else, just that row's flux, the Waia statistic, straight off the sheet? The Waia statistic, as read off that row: 12.17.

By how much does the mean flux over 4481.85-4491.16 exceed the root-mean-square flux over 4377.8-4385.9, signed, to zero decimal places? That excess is 6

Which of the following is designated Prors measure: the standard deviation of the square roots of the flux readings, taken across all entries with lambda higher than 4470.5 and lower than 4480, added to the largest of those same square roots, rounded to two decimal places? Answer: 3.93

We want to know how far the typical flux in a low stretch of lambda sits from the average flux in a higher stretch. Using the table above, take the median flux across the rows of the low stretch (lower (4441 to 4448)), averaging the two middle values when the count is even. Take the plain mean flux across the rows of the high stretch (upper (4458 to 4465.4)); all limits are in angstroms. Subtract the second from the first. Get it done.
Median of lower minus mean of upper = 1.1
